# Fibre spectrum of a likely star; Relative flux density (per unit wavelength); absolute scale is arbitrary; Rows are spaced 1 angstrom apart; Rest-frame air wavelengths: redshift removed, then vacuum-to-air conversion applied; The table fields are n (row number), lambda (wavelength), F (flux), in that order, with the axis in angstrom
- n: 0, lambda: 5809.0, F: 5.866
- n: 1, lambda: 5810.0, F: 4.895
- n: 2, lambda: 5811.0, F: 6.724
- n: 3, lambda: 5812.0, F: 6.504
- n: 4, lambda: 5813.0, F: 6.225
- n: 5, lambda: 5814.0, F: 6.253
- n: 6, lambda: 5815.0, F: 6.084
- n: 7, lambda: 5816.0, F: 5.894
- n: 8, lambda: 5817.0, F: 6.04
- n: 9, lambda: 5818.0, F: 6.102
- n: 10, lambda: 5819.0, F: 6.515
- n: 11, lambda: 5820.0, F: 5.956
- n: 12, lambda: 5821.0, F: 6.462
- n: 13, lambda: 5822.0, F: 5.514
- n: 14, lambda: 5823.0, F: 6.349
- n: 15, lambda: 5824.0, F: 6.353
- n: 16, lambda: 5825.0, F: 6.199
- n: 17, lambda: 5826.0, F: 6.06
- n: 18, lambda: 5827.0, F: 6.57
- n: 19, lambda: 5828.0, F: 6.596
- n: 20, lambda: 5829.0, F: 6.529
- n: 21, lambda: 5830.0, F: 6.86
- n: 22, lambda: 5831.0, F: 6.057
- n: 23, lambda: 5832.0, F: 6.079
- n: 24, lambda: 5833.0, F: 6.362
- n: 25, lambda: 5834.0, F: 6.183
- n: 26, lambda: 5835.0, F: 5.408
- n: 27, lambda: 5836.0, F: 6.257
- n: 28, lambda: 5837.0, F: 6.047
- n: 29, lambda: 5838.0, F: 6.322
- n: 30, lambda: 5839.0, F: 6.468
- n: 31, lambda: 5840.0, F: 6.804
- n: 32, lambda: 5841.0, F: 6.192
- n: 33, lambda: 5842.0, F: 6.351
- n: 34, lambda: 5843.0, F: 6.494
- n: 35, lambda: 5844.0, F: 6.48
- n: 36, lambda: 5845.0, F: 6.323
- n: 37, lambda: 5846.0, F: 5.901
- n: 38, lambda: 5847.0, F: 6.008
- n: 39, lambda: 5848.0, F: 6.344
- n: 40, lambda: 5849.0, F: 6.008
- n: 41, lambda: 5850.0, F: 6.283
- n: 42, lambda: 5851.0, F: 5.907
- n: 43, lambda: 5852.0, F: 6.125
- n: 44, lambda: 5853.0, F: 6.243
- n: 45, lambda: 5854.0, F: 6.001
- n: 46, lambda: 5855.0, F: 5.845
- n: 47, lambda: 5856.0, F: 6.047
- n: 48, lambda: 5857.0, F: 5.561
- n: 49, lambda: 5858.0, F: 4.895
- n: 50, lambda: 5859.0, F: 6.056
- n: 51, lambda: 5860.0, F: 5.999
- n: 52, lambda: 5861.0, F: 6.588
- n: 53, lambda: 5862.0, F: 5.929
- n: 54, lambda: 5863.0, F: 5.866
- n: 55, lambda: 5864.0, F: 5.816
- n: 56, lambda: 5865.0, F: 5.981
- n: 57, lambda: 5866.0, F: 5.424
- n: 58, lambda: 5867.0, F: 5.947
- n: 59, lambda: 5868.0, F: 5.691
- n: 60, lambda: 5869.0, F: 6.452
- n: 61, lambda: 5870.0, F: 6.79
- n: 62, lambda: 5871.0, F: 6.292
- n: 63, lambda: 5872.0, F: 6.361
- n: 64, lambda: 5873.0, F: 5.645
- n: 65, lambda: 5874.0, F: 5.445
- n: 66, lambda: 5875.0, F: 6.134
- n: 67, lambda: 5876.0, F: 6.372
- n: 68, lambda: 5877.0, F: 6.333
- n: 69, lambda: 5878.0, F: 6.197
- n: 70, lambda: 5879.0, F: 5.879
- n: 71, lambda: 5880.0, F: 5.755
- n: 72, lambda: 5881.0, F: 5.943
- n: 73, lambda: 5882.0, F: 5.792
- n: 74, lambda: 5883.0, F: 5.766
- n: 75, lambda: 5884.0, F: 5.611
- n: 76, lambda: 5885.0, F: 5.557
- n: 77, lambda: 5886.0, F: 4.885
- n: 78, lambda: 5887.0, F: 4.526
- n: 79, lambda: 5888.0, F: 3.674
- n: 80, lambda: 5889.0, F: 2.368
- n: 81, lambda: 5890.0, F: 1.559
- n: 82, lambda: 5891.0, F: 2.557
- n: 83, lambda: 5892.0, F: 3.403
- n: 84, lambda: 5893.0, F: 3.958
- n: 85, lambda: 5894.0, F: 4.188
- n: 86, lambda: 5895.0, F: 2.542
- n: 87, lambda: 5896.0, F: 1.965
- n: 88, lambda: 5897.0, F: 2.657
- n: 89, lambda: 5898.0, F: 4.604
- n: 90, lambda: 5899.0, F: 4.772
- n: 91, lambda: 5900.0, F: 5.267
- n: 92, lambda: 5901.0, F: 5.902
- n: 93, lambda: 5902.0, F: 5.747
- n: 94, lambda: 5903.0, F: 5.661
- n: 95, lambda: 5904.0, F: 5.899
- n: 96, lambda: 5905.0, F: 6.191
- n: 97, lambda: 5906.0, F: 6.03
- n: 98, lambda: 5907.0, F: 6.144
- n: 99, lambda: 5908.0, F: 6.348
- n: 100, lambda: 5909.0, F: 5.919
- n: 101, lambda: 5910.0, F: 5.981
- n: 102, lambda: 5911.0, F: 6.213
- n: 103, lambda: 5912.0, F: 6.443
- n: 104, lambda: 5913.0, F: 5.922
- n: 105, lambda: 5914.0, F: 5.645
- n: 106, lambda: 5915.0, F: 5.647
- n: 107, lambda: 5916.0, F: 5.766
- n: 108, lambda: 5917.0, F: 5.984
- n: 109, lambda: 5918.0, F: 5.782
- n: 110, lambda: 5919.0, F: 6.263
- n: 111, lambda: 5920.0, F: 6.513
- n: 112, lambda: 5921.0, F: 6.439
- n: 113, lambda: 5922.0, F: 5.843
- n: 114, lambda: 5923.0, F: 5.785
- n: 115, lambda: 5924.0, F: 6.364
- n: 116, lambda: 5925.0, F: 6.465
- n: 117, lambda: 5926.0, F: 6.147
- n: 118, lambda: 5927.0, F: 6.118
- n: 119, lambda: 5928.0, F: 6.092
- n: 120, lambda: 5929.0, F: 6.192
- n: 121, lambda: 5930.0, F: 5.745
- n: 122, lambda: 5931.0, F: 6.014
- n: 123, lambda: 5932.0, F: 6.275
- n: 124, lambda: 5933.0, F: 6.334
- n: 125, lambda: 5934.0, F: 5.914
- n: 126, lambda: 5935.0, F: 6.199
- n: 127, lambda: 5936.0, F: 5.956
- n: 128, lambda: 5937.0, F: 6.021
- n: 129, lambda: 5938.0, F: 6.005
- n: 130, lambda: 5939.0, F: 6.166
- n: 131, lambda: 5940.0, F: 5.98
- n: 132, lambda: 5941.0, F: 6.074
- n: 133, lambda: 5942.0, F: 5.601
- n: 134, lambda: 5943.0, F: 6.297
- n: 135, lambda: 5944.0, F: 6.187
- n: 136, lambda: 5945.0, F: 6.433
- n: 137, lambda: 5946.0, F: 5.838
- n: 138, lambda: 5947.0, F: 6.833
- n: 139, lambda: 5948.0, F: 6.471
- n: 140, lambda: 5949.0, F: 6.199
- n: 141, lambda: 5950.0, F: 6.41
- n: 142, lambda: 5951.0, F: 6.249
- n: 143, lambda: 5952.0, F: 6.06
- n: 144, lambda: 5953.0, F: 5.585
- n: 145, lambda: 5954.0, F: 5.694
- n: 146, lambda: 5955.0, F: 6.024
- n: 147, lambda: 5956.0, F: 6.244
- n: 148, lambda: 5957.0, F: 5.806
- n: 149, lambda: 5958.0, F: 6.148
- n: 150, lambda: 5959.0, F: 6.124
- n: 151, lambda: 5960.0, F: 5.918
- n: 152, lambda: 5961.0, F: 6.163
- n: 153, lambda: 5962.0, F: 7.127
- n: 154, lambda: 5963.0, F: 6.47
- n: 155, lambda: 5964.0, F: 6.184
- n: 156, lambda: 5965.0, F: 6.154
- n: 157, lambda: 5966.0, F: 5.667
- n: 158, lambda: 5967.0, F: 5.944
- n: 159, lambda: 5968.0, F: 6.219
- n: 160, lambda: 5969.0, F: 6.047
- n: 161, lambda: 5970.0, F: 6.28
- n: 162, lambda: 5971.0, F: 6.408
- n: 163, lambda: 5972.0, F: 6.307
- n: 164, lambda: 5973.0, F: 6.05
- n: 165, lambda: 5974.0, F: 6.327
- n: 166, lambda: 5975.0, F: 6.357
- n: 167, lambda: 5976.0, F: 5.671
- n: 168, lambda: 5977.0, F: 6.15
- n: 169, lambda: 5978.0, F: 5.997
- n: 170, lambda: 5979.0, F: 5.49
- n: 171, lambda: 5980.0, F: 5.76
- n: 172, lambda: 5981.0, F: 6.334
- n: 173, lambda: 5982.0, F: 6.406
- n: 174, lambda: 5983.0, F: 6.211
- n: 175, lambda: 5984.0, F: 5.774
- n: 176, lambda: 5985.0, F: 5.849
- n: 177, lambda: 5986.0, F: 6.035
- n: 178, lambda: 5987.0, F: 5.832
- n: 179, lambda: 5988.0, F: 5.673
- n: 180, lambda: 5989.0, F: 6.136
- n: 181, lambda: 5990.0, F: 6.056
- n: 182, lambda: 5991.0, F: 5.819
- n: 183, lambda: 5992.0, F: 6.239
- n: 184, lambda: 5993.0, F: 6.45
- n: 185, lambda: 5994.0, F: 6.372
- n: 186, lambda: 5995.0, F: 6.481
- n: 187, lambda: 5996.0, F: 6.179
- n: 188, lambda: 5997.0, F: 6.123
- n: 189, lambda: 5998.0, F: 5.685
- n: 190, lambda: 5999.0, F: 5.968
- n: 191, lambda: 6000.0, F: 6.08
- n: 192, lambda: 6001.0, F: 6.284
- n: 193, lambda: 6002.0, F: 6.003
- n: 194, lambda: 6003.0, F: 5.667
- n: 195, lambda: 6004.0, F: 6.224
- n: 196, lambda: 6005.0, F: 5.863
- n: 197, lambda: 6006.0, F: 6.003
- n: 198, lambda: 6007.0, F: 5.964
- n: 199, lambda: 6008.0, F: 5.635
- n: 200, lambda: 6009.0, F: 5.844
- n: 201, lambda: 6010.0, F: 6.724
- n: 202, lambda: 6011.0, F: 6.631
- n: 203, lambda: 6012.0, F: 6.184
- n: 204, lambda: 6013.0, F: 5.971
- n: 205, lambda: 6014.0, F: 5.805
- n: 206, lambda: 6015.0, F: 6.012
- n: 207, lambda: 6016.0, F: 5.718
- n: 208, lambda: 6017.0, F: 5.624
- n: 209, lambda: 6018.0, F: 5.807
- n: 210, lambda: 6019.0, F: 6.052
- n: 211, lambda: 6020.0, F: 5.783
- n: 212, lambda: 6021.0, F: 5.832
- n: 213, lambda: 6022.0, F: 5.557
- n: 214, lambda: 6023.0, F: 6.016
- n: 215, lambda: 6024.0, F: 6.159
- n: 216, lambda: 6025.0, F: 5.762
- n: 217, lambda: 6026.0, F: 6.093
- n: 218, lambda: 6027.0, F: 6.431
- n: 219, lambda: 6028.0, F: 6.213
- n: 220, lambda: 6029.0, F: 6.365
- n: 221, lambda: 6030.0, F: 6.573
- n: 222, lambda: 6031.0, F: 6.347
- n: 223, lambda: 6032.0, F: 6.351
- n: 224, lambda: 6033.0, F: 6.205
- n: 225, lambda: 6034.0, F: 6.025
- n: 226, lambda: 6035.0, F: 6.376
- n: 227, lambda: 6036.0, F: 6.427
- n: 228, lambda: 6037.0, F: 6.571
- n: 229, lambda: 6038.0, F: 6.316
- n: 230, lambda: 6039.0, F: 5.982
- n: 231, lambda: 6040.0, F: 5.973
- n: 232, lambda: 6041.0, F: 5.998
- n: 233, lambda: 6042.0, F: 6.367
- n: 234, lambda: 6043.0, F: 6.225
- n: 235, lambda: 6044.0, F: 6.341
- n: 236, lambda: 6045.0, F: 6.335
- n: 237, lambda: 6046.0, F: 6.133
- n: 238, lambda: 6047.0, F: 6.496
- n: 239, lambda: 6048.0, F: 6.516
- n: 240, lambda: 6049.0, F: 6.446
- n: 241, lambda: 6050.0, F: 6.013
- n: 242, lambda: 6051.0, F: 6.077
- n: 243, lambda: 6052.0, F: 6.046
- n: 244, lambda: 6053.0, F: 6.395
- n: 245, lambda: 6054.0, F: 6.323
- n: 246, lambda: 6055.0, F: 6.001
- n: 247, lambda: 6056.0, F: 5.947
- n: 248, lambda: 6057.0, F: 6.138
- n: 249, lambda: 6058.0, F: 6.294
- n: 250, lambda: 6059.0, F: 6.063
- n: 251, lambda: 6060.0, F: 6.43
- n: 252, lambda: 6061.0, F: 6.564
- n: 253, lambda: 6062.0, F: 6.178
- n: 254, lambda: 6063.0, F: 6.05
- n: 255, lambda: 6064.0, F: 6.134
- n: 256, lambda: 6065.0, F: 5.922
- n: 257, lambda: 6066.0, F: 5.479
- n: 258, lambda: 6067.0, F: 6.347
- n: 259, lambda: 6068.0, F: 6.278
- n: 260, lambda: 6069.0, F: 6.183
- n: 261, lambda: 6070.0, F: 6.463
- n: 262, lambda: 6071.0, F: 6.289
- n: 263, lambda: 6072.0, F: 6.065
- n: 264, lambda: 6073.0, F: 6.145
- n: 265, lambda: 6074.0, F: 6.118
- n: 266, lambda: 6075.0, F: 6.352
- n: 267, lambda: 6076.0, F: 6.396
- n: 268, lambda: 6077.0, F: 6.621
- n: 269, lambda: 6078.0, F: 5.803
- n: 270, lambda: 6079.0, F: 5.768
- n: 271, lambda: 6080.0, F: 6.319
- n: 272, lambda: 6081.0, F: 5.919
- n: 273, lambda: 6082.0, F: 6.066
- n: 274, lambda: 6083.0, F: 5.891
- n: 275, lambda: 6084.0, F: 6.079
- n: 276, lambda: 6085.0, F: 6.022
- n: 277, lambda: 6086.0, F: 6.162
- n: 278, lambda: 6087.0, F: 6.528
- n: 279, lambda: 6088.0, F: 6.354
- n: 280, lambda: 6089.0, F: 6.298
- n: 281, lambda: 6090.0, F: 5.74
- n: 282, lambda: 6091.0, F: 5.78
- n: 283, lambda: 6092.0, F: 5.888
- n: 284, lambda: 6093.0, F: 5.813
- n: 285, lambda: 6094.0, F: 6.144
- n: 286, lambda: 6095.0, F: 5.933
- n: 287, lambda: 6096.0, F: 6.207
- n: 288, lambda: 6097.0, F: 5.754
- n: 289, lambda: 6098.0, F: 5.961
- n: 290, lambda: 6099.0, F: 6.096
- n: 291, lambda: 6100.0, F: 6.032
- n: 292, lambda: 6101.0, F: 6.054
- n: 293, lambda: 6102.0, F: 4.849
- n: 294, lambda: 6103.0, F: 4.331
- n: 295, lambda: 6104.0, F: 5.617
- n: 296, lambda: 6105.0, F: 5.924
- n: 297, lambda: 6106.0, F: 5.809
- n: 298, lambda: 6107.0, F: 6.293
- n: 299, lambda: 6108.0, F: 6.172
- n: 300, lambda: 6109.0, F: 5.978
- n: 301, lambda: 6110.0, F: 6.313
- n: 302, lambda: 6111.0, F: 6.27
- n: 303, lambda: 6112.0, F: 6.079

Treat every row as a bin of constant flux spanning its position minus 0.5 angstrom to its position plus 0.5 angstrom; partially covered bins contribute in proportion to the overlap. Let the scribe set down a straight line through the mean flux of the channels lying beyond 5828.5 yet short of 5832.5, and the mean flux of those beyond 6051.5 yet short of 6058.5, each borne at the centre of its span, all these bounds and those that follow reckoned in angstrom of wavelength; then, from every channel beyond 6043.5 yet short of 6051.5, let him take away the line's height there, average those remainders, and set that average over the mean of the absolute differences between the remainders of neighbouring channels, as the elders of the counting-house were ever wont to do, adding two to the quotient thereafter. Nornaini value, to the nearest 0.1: 2.7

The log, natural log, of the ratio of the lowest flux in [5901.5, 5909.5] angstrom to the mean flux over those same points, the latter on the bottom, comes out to -0.057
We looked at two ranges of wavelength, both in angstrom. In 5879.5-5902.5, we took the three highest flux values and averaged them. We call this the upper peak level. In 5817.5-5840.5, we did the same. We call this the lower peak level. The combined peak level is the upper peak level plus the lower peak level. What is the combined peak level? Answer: 12.63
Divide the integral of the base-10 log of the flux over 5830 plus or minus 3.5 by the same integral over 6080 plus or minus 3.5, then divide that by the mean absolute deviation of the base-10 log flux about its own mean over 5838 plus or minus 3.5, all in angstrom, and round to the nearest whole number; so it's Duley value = 51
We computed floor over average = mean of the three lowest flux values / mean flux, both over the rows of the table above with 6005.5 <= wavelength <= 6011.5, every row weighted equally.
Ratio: 0.948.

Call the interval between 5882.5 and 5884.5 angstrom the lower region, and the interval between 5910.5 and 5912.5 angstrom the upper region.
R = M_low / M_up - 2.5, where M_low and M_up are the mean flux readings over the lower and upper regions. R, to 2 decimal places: -1.60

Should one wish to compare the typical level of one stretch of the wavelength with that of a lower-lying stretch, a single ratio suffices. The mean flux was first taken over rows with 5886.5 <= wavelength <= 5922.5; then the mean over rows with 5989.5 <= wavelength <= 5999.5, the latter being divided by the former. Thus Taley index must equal 1.23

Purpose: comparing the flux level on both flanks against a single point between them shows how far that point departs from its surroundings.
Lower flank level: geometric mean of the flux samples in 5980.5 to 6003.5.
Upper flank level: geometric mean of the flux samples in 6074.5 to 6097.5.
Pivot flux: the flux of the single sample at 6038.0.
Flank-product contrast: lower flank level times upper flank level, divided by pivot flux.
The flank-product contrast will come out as 5.8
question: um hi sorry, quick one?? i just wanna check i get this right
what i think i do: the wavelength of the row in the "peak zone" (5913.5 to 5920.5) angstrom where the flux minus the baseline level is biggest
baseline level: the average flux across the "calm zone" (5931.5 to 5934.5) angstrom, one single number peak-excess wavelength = 5920.0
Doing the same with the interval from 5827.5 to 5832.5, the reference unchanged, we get 5830.0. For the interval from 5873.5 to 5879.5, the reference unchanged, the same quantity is 5876.0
